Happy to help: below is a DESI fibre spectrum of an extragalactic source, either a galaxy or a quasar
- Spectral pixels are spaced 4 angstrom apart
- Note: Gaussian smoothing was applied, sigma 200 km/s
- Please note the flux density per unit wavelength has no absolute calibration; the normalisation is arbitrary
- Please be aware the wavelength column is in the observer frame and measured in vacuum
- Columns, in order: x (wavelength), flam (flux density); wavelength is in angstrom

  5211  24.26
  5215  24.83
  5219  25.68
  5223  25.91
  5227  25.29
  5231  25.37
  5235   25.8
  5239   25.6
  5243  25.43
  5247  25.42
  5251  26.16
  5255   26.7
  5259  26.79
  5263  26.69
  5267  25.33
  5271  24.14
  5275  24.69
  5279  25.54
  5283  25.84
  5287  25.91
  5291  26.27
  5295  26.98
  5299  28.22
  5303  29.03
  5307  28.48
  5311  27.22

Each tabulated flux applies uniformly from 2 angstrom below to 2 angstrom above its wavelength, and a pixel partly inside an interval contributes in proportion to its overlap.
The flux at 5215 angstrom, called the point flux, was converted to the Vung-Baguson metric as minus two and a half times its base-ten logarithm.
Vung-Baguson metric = -3.49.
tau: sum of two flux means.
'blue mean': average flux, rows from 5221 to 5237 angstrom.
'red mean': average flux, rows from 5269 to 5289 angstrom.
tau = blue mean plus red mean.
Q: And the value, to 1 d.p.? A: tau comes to 50.8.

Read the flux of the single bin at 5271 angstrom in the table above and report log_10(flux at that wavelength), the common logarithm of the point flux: 1.38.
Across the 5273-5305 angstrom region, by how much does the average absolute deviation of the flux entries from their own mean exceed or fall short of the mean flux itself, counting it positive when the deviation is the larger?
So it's -25.4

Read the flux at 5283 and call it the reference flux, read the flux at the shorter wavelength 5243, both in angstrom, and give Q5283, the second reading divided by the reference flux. 0.98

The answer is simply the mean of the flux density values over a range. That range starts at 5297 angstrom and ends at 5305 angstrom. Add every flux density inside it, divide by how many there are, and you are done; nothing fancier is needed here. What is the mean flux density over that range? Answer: 28.6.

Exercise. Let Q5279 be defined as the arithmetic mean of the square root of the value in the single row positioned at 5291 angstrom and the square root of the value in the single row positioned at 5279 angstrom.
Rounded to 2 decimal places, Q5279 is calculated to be 5.09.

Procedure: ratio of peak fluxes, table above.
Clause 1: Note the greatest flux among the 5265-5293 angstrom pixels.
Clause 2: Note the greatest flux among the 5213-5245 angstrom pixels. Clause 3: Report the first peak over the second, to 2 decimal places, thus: 1.01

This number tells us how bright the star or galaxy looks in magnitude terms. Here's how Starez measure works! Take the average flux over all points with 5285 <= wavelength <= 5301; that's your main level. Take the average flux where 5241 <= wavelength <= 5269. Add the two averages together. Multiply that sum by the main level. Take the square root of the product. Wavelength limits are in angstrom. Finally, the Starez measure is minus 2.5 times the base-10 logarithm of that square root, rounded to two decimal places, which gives -3.94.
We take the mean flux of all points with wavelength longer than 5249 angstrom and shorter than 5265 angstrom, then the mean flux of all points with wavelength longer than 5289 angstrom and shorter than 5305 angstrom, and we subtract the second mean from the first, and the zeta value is -1.0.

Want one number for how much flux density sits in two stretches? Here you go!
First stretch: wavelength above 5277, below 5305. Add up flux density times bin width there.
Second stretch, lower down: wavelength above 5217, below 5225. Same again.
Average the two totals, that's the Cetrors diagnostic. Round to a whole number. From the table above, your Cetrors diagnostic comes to 479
